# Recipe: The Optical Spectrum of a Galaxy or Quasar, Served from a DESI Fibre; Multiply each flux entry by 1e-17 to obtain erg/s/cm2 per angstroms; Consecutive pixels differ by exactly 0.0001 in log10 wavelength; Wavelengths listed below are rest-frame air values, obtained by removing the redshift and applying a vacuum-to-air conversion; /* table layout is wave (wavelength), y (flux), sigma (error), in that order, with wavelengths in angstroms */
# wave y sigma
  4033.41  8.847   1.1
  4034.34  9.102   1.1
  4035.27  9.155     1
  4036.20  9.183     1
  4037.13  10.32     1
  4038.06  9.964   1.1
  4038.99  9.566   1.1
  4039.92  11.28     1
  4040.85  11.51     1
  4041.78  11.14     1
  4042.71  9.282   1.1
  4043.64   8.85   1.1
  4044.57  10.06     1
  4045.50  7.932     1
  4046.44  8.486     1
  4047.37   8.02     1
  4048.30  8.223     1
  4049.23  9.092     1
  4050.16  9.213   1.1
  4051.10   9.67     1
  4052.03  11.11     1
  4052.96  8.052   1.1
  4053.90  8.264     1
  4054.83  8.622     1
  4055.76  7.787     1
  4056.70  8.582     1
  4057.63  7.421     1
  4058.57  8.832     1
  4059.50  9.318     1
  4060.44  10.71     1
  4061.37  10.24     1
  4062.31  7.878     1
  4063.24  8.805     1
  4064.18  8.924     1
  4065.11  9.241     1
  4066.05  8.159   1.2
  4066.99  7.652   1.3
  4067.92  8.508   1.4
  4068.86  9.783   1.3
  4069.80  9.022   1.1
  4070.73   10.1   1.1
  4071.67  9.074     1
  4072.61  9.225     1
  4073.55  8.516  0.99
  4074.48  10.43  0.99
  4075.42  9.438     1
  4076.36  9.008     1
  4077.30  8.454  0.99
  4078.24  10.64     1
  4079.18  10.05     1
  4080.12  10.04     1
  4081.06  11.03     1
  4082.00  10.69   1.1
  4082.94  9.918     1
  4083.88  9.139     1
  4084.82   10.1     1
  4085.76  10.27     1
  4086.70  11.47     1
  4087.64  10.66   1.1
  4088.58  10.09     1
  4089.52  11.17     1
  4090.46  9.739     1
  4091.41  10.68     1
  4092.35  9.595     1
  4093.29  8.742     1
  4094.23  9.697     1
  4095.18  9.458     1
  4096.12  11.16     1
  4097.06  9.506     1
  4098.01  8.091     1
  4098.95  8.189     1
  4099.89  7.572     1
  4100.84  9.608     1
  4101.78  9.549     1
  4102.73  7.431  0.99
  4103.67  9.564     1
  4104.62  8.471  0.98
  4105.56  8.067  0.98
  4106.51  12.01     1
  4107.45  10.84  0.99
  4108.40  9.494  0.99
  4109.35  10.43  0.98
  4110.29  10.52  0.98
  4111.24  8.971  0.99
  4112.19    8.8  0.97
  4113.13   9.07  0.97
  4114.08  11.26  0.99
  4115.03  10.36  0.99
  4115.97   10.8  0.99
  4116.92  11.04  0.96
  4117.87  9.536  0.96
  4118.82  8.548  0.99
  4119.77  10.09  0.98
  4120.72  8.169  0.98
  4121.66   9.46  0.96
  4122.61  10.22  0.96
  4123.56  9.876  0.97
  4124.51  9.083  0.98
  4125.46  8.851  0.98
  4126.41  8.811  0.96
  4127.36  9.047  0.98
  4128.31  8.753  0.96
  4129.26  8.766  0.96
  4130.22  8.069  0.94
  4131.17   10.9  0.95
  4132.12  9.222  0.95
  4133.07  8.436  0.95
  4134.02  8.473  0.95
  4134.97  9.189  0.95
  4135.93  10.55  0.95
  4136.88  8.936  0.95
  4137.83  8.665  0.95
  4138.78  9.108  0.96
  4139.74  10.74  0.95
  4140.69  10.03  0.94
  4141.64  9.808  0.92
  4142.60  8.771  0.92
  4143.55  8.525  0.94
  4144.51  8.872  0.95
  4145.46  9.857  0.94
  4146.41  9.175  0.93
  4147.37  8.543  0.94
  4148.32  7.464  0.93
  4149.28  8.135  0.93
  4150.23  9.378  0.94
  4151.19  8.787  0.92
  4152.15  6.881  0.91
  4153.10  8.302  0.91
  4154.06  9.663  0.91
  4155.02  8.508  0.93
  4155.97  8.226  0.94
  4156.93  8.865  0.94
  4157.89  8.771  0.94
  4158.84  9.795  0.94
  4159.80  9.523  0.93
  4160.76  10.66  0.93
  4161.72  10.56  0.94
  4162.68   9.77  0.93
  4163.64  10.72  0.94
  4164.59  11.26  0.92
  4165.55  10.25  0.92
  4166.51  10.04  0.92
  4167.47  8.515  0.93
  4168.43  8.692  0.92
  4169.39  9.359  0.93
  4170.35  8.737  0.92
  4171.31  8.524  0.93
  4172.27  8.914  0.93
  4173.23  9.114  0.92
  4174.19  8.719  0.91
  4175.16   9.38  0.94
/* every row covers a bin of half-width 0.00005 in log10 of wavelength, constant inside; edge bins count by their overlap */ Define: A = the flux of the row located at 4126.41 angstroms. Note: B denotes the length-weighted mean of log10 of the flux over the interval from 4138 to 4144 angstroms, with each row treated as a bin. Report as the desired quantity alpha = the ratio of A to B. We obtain 9.0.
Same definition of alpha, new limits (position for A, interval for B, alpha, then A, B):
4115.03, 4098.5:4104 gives 11.1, 10.36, 0.93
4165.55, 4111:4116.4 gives 10.3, 10.25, 1.00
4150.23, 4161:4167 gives 9.2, 9.378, 1.02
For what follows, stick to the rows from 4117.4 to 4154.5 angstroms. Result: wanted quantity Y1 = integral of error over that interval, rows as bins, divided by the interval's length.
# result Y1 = 0.95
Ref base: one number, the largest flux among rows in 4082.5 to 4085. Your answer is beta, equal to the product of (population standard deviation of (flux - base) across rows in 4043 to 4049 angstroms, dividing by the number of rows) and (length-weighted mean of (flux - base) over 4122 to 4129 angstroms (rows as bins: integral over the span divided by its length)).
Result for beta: -0.6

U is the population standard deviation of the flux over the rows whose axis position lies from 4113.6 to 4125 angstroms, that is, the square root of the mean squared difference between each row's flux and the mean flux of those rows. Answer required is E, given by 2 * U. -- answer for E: 1.84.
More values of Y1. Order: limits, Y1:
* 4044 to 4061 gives 1.01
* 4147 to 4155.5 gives 0.92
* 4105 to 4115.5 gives 0.98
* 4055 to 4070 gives 1.08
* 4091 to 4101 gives 1.00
